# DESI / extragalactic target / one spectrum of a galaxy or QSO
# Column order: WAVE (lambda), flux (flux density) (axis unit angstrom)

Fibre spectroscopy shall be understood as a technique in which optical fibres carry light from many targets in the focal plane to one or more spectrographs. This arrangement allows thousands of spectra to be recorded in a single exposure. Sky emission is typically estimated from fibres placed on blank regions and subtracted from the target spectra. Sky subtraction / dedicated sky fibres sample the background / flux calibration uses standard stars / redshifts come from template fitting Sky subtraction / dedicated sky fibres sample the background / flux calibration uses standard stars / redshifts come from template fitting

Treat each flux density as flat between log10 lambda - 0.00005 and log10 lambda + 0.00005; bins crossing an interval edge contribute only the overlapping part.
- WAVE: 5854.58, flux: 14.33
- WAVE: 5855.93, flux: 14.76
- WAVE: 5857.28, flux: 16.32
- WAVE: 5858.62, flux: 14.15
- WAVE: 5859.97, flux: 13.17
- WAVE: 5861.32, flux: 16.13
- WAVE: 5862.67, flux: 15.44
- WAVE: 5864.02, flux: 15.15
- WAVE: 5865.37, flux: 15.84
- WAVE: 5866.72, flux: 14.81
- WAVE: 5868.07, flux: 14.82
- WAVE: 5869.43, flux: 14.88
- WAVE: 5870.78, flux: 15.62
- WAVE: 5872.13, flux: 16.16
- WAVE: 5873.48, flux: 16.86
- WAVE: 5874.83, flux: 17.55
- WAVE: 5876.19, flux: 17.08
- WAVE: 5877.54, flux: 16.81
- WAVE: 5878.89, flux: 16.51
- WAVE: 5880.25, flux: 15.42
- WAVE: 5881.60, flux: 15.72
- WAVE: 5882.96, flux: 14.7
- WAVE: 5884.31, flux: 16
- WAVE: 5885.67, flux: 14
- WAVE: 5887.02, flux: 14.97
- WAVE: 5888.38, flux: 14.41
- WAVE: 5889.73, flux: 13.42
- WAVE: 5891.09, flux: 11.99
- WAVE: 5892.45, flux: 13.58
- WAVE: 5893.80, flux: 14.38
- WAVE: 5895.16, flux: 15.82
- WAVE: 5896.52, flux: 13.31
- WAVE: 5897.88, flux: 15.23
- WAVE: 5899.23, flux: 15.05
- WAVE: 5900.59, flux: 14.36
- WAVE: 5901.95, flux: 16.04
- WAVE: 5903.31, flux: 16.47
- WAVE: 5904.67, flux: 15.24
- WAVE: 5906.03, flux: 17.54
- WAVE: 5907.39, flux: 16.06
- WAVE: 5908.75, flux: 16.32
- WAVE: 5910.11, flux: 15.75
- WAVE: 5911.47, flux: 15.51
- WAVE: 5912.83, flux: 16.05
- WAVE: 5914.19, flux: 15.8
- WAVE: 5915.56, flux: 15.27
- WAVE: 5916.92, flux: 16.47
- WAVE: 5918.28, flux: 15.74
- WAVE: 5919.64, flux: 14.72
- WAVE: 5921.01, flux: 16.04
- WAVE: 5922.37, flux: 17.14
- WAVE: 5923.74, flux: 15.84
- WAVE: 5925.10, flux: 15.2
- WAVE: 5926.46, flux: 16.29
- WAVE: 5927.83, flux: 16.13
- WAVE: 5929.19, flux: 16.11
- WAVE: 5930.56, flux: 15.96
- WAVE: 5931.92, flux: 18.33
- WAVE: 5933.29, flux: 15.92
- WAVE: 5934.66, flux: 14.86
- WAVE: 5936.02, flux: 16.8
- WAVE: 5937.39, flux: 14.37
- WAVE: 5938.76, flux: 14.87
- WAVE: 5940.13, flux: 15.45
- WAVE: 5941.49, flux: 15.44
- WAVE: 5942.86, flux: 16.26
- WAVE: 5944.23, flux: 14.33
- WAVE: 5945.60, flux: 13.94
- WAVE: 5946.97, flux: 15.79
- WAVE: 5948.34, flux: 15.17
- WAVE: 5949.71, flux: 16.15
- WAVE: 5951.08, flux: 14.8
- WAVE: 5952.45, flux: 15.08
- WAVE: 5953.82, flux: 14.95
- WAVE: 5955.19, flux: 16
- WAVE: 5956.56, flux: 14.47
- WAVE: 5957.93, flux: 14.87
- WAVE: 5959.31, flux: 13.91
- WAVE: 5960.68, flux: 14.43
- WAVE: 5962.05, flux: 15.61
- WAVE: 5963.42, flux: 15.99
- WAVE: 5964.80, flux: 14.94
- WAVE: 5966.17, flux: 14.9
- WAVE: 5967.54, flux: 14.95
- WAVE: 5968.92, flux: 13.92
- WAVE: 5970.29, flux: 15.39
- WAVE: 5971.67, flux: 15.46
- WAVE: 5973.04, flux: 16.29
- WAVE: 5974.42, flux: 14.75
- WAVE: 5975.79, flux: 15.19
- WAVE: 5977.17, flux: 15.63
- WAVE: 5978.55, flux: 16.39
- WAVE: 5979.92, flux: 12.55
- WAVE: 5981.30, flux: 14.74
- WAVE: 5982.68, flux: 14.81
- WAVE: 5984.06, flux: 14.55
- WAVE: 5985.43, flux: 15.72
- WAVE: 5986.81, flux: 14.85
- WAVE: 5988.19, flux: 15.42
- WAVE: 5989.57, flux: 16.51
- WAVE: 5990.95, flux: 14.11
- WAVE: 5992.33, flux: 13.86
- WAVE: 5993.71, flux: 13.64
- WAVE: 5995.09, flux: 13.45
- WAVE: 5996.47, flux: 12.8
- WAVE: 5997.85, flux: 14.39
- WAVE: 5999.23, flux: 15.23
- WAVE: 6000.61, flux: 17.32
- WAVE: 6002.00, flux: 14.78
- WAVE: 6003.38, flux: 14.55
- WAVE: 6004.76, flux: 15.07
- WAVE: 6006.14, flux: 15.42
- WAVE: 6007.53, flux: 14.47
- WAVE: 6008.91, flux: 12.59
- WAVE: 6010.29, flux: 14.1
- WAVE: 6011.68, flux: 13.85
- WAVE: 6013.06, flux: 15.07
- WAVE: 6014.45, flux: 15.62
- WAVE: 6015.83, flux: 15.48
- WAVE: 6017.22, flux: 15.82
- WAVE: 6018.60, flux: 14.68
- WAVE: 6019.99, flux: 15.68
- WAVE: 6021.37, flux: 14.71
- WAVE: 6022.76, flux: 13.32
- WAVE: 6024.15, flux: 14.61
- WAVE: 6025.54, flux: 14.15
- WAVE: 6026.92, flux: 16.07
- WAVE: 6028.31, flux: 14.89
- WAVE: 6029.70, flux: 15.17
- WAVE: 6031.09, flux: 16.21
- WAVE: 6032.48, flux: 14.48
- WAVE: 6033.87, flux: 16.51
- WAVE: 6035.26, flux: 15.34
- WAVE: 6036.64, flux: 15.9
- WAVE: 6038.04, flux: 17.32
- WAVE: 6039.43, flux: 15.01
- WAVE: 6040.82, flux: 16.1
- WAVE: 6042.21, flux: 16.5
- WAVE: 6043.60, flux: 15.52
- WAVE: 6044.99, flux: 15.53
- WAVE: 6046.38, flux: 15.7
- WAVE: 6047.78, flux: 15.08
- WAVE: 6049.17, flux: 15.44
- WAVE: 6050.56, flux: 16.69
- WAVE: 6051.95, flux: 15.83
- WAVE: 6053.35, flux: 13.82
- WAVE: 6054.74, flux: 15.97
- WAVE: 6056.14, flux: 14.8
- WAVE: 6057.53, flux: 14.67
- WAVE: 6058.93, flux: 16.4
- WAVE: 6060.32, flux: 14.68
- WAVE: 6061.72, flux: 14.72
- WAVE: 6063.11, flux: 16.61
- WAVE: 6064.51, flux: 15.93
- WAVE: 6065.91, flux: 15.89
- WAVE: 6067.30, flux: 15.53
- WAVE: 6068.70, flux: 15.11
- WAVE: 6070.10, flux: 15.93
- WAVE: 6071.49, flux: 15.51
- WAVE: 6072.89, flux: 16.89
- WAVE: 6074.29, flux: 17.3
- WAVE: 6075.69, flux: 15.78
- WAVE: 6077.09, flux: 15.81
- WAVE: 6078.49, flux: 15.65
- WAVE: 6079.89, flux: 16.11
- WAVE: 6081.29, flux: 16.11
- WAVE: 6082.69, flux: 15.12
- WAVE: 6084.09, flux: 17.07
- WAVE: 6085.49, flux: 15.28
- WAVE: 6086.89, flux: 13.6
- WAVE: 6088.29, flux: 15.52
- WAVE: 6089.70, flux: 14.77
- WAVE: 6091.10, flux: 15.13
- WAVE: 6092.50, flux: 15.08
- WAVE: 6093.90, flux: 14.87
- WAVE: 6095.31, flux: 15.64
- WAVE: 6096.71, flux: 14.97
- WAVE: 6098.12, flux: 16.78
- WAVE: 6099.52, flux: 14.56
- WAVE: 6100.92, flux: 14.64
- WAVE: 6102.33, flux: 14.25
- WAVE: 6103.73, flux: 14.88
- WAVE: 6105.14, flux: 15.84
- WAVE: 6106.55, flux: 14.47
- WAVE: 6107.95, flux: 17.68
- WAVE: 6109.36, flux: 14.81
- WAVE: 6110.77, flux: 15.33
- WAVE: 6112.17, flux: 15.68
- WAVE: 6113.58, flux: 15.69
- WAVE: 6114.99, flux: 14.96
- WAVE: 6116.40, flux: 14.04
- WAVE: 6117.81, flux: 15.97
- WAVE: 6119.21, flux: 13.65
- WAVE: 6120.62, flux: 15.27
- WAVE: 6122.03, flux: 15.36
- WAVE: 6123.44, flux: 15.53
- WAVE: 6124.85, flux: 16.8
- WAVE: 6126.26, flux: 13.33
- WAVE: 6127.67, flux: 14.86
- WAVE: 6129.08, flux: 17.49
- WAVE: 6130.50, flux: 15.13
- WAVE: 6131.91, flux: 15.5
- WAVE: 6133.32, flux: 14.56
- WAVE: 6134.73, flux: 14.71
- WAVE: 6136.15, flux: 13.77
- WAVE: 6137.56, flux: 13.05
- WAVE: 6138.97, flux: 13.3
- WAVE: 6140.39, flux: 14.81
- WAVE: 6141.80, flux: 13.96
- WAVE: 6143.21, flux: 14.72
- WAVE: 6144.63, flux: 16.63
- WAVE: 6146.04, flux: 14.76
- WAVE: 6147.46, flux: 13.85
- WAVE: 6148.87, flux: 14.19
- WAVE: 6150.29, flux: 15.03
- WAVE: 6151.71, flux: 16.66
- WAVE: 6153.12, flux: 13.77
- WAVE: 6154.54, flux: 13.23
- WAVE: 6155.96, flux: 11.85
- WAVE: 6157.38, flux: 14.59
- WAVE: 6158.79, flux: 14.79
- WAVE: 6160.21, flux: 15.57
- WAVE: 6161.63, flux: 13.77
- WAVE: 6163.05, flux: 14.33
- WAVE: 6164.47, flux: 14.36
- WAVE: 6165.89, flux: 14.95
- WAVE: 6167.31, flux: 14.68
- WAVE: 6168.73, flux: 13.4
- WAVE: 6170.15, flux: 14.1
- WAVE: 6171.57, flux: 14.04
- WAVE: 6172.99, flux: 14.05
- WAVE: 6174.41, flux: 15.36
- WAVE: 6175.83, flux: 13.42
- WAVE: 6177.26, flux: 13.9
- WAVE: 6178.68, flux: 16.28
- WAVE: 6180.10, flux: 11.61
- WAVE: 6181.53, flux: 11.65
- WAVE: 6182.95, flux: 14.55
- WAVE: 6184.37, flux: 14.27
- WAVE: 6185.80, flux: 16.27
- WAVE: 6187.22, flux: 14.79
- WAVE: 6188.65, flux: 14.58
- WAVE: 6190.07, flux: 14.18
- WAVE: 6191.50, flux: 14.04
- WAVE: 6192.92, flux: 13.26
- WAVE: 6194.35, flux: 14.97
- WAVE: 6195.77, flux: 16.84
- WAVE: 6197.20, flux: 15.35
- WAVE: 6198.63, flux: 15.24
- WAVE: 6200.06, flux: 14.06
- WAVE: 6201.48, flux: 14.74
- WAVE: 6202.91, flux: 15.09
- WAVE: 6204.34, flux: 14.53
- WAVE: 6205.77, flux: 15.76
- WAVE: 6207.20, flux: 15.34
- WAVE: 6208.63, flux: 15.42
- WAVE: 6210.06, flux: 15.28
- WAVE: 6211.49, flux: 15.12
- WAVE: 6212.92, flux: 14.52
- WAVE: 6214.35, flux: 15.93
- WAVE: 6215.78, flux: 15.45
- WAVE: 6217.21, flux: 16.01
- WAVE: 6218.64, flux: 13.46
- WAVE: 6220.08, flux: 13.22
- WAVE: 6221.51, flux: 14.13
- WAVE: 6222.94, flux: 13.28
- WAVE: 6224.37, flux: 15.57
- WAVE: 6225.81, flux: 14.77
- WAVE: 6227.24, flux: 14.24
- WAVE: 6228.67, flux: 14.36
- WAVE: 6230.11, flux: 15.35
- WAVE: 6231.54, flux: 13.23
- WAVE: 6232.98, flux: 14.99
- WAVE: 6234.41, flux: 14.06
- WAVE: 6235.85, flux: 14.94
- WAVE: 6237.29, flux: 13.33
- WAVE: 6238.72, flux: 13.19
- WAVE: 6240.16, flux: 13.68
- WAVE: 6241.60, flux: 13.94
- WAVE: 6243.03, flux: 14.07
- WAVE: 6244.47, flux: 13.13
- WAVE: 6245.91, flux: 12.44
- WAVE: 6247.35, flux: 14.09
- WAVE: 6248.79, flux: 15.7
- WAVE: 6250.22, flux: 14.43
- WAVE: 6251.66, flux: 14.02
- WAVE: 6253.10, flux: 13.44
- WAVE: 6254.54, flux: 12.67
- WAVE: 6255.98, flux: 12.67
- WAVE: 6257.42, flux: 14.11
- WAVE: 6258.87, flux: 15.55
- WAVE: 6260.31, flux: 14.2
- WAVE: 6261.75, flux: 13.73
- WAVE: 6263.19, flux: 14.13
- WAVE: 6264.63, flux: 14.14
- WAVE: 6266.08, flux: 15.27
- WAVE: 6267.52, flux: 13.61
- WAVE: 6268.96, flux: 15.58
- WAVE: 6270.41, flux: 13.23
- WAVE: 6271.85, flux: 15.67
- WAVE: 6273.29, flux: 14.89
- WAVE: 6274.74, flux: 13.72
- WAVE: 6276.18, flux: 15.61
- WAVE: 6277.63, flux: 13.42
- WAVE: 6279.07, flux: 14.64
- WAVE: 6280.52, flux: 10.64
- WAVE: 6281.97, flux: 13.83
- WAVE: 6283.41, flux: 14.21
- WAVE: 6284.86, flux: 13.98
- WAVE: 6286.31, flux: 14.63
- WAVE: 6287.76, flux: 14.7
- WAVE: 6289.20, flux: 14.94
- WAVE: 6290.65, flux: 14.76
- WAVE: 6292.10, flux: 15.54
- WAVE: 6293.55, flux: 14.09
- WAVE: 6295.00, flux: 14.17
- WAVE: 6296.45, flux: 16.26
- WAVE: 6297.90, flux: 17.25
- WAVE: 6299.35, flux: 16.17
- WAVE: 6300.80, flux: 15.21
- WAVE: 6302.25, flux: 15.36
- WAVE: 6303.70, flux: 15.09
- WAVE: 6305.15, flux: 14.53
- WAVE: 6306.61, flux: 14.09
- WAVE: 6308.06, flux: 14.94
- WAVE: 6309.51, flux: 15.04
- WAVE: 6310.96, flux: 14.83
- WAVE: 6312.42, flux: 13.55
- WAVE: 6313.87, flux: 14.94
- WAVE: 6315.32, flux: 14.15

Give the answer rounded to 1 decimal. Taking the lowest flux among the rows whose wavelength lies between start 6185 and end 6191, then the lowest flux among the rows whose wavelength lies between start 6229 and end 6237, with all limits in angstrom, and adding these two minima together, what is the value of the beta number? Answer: 27.4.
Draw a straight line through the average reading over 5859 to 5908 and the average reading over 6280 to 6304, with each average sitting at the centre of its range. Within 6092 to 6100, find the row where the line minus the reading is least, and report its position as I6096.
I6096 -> 6098.12 angstrom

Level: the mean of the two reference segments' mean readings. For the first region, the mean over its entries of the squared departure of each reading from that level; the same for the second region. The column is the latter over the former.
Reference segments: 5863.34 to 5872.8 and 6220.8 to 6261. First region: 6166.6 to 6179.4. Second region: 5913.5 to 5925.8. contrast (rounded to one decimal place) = 1.9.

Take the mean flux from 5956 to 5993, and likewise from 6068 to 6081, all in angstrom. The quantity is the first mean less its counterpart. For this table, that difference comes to -1.0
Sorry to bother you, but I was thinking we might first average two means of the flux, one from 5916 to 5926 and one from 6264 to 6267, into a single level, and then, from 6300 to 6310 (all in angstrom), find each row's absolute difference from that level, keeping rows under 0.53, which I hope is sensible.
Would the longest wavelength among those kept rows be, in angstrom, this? 6309.51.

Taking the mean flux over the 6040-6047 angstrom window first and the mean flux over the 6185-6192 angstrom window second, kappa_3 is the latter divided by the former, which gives 0.931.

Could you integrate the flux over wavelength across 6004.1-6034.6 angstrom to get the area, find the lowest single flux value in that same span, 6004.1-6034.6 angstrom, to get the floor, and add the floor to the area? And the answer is 467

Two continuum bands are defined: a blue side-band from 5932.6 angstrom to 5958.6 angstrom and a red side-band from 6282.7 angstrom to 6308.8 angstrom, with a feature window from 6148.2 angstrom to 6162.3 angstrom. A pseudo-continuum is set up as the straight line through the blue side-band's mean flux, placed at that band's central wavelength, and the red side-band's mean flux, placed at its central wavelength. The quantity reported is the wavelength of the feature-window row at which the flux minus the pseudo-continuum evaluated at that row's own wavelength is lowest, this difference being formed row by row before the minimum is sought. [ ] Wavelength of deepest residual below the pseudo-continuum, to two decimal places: 6155.96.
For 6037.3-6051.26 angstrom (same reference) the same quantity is 6039.43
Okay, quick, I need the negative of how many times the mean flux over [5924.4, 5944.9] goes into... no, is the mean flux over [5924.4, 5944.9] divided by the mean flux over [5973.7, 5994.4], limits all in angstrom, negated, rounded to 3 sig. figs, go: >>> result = -1.06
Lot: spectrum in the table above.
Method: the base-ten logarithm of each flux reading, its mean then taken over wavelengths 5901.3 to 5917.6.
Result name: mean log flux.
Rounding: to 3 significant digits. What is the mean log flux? 1.20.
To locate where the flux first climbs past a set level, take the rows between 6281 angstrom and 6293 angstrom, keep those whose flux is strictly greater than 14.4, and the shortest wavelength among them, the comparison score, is 6286.31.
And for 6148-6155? 6150.29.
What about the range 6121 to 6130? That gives 6122.03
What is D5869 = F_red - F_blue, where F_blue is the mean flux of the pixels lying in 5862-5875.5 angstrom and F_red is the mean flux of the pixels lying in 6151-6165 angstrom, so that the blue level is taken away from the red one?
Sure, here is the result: -1.4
